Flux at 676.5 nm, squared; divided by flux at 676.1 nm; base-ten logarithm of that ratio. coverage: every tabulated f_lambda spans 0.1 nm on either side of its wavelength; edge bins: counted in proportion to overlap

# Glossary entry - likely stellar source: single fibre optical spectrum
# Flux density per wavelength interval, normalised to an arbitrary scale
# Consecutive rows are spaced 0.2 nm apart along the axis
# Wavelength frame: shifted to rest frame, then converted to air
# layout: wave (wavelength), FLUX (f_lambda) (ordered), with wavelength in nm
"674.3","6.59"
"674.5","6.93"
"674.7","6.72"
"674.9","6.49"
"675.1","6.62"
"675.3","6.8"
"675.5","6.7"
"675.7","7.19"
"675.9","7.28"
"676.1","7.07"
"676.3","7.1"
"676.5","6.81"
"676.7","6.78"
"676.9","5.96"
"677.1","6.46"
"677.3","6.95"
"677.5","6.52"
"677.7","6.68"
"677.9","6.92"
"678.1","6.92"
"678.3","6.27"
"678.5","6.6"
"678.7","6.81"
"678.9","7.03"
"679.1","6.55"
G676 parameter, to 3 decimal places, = 0.817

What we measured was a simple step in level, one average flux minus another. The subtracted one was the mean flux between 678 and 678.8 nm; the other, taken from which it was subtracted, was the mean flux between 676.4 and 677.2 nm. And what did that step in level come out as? -0.15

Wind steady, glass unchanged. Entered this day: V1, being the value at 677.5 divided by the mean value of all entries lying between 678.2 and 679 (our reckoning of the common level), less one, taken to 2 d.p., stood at -0.02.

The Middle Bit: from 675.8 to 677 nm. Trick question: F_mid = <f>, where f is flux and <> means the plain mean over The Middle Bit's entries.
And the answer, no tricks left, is 6.83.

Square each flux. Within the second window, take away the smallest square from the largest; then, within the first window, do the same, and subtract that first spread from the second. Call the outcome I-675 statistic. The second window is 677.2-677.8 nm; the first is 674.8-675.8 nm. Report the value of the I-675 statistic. -4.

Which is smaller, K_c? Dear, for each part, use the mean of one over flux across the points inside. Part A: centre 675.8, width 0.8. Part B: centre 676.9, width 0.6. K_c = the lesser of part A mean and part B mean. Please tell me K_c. 0.142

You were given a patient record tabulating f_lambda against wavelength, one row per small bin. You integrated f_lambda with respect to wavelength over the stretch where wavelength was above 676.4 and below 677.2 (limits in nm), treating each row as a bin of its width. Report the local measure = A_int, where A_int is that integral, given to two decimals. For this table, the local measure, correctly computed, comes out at 5.20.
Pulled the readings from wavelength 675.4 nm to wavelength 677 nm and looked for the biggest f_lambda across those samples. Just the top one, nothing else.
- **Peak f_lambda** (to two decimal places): 7.28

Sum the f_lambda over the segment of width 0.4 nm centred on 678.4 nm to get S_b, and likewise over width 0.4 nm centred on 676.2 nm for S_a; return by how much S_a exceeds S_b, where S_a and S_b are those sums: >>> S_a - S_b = 1.3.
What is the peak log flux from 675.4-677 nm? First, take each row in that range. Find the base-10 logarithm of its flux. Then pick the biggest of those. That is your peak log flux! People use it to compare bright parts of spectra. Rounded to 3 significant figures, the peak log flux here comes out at 0.862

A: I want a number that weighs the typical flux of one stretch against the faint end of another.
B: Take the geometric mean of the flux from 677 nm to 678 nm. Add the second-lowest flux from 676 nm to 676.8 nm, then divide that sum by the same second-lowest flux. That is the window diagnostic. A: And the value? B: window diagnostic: 1.98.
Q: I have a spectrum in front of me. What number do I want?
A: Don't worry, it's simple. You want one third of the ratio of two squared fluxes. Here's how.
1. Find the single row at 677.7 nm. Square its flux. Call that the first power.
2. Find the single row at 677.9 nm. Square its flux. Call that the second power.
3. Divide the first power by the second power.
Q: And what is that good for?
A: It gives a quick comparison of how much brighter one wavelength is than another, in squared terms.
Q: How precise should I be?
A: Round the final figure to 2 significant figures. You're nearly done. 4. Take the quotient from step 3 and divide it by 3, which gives 0.31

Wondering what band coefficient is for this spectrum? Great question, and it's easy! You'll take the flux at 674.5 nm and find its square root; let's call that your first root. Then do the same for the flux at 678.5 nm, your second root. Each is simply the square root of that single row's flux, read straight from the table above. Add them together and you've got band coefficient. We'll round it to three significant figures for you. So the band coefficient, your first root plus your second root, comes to 5.20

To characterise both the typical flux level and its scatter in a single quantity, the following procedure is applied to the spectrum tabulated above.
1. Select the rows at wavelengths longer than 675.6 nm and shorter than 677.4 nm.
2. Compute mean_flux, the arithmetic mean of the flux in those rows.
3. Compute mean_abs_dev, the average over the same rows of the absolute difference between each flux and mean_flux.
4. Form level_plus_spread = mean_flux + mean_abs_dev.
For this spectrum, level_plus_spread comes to 7.15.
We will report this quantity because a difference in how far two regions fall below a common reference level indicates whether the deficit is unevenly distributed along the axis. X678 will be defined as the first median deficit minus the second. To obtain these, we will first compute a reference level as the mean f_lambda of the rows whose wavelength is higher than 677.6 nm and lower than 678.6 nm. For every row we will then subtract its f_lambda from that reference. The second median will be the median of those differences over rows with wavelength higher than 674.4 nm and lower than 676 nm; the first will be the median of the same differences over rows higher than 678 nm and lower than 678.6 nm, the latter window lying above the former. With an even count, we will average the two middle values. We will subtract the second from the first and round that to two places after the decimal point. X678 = 0.16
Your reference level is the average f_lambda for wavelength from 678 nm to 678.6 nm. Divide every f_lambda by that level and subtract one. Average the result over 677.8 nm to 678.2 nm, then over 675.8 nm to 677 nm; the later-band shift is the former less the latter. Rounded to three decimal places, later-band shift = 0.013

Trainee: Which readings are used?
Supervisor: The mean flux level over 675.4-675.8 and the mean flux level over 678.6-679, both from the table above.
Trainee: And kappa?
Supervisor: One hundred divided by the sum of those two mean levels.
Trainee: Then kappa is 7.21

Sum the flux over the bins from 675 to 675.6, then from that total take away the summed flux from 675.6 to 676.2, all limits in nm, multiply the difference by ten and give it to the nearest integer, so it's -14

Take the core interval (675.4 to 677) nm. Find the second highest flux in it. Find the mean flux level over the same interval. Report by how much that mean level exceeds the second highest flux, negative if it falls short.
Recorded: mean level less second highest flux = -0.33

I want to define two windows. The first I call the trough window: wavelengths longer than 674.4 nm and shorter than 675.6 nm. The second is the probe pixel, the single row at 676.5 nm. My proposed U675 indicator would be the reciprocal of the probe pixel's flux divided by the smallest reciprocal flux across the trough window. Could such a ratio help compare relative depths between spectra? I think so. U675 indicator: 1.02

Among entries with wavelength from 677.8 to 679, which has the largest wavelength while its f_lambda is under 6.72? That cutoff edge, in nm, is 678.5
